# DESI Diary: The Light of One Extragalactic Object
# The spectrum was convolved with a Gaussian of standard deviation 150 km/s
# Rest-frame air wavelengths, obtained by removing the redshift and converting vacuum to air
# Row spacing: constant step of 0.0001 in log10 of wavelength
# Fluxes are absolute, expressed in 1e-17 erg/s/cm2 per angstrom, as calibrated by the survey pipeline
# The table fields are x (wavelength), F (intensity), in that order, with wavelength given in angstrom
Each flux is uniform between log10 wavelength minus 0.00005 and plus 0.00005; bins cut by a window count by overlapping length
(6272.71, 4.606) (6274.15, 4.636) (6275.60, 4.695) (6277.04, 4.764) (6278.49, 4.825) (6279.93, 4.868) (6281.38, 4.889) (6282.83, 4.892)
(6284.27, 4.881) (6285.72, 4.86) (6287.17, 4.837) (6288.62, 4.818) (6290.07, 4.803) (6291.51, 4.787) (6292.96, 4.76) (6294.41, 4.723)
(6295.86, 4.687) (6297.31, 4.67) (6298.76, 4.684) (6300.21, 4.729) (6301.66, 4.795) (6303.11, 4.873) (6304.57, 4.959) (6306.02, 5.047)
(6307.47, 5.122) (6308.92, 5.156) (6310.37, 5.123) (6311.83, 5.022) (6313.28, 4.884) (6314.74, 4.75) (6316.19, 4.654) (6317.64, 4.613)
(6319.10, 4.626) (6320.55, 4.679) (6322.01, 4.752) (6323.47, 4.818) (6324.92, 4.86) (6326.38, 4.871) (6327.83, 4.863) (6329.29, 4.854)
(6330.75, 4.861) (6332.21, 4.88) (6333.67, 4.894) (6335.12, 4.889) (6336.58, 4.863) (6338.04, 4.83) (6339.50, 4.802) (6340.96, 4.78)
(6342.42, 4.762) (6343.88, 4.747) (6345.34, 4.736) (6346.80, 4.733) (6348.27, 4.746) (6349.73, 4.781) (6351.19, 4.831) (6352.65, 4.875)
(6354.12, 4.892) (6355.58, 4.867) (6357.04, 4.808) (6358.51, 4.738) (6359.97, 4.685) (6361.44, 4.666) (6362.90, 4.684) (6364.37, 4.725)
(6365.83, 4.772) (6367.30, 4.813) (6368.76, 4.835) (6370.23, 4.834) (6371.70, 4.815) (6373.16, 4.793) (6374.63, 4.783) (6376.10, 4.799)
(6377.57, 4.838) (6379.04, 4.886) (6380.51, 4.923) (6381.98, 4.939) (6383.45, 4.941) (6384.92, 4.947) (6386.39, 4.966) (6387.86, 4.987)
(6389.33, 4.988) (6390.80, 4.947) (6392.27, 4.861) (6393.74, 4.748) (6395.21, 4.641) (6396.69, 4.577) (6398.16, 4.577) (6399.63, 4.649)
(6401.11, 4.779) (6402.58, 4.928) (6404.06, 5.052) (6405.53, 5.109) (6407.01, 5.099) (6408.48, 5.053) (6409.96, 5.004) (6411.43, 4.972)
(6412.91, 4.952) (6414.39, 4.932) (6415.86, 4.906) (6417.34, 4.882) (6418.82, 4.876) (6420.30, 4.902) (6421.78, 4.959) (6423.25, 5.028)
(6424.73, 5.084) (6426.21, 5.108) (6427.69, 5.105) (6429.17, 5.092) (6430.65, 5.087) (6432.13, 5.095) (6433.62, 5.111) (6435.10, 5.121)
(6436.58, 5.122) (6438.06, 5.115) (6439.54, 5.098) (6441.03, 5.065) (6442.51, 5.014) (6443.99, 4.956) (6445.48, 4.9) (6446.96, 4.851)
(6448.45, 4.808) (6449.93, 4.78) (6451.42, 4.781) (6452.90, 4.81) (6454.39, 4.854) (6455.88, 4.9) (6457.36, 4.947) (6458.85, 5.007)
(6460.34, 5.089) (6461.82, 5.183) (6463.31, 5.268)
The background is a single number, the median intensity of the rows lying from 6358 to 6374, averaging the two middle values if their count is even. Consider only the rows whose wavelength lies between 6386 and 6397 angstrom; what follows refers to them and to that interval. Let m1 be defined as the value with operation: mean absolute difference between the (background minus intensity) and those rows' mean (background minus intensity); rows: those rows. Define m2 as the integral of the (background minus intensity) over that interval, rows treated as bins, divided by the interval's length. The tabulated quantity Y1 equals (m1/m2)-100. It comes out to -102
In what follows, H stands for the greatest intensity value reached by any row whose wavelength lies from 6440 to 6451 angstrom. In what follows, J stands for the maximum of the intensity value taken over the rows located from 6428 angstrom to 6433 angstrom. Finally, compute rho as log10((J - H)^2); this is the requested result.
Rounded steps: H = 5.065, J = 5.095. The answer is -3.0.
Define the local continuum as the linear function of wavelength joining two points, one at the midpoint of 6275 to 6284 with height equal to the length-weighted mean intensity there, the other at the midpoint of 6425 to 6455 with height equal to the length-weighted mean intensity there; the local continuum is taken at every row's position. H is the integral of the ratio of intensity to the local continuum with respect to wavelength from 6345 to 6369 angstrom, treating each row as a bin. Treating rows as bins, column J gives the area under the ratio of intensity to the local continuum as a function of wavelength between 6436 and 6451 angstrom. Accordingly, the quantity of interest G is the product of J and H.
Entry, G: 348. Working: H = 23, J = 15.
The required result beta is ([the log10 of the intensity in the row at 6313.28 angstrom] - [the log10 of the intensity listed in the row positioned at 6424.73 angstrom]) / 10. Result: -0.0017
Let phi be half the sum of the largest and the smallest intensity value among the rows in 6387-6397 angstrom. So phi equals 4.78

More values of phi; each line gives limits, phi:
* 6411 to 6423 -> 4.92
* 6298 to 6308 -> 4.90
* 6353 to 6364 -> 4.78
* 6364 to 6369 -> 4.78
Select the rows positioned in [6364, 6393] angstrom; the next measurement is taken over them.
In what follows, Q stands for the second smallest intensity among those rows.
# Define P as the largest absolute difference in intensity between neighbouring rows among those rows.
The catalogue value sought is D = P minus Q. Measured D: -4.69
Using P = 0.086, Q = 4.772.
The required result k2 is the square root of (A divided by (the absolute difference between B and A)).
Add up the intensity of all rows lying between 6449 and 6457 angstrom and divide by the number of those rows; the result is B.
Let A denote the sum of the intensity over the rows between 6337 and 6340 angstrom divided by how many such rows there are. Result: 23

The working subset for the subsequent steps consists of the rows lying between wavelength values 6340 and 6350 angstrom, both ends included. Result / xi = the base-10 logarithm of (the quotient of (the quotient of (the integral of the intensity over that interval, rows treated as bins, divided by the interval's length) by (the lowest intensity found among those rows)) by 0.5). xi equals 0.303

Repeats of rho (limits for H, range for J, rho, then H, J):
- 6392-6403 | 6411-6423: -2.7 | 4.928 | 4.972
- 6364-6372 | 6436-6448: -1.1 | 4.835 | 5.122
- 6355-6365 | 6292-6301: -1.9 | 4.867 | 4.76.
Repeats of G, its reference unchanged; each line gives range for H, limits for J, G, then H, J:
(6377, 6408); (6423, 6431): 250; 31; 8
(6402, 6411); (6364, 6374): 89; 9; 10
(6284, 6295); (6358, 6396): 407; 11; 37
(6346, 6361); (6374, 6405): 445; 15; 30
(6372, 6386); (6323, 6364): 557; 14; 40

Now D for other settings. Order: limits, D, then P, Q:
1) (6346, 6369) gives -4.61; 0.070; 4.684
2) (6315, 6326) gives -4.55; 0.073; 4.626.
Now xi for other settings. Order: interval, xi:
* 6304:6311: 0.312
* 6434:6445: 0.311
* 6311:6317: 0.317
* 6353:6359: 0.309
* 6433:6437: 0.302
